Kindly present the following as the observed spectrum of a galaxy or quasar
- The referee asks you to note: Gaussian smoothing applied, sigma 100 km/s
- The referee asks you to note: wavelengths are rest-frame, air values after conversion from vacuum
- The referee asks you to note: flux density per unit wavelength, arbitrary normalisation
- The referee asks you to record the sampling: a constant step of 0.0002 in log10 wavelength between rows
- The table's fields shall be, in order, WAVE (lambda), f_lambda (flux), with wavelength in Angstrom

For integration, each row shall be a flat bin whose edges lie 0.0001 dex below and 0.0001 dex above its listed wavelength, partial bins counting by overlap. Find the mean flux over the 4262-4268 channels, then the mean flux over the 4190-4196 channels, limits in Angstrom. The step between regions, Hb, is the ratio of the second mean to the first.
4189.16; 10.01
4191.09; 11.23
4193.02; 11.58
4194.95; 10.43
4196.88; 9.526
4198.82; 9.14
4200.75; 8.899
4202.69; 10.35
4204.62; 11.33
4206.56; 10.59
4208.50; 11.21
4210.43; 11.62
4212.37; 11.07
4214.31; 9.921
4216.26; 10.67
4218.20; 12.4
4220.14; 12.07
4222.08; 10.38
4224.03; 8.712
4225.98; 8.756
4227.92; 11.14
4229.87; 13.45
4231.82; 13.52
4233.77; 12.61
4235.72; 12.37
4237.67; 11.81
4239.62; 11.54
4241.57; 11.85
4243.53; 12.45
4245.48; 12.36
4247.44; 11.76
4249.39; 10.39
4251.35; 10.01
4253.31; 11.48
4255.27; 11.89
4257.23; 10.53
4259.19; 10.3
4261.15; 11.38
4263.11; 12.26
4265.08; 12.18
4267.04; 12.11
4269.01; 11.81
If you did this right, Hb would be 0.91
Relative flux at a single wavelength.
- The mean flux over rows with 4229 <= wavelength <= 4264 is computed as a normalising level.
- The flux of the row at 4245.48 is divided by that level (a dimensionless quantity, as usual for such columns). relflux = 1.05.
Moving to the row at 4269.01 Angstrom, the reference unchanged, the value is 1.00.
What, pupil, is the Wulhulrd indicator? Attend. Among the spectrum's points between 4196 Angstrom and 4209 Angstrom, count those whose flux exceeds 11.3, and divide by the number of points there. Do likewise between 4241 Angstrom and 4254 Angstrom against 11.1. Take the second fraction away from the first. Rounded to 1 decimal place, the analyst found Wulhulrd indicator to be -0.6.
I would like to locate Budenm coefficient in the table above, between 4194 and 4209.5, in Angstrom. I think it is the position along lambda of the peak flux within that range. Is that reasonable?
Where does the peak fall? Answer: 4204.62 Angstrom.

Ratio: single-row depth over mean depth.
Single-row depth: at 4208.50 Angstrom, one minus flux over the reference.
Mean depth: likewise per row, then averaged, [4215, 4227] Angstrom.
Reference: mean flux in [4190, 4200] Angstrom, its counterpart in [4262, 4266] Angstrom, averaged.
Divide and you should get 0.1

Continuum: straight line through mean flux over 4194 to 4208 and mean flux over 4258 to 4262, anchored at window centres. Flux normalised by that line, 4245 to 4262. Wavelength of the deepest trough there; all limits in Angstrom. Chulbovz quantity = 4251.35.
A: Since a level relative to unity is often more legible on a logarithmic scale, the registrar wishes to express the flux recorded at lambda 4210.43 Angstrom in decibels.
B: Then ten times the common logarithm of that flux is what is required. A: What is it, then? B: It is 10.7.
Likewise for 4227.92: 10.5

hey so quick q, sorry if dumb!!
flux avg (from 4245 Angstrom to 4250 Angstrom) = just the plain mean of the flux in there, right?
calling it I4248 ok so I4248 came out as 11.5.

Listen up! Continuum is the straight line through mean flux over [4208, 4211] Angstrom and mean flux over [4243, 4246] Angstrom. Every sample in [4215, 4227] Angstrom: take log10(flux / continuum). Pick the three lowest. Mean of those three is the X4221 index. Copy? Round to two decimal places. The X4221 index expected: -0.11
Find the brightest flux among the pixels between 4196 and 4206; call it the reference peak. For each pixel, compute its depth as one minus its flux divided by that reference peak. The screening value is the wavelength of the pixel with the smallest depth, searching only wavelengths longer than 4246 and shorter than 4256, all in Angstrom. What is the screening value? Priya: 4255.27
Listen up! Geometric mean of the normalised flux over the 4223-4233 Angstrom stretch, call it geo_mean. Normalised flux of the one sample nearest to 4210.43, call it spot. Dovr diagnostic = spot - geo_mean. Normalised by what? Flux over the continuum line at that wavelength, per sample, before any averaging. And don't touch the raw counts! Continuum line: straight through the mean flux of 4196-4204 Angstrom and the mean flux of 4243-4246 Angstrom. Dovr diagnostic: 0.18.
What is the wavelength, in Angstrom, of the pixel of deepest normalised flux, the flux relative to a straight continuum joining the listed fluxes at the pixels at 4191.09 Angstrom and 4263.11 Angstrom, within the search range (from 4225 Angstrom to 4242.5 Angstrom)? 4225.98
